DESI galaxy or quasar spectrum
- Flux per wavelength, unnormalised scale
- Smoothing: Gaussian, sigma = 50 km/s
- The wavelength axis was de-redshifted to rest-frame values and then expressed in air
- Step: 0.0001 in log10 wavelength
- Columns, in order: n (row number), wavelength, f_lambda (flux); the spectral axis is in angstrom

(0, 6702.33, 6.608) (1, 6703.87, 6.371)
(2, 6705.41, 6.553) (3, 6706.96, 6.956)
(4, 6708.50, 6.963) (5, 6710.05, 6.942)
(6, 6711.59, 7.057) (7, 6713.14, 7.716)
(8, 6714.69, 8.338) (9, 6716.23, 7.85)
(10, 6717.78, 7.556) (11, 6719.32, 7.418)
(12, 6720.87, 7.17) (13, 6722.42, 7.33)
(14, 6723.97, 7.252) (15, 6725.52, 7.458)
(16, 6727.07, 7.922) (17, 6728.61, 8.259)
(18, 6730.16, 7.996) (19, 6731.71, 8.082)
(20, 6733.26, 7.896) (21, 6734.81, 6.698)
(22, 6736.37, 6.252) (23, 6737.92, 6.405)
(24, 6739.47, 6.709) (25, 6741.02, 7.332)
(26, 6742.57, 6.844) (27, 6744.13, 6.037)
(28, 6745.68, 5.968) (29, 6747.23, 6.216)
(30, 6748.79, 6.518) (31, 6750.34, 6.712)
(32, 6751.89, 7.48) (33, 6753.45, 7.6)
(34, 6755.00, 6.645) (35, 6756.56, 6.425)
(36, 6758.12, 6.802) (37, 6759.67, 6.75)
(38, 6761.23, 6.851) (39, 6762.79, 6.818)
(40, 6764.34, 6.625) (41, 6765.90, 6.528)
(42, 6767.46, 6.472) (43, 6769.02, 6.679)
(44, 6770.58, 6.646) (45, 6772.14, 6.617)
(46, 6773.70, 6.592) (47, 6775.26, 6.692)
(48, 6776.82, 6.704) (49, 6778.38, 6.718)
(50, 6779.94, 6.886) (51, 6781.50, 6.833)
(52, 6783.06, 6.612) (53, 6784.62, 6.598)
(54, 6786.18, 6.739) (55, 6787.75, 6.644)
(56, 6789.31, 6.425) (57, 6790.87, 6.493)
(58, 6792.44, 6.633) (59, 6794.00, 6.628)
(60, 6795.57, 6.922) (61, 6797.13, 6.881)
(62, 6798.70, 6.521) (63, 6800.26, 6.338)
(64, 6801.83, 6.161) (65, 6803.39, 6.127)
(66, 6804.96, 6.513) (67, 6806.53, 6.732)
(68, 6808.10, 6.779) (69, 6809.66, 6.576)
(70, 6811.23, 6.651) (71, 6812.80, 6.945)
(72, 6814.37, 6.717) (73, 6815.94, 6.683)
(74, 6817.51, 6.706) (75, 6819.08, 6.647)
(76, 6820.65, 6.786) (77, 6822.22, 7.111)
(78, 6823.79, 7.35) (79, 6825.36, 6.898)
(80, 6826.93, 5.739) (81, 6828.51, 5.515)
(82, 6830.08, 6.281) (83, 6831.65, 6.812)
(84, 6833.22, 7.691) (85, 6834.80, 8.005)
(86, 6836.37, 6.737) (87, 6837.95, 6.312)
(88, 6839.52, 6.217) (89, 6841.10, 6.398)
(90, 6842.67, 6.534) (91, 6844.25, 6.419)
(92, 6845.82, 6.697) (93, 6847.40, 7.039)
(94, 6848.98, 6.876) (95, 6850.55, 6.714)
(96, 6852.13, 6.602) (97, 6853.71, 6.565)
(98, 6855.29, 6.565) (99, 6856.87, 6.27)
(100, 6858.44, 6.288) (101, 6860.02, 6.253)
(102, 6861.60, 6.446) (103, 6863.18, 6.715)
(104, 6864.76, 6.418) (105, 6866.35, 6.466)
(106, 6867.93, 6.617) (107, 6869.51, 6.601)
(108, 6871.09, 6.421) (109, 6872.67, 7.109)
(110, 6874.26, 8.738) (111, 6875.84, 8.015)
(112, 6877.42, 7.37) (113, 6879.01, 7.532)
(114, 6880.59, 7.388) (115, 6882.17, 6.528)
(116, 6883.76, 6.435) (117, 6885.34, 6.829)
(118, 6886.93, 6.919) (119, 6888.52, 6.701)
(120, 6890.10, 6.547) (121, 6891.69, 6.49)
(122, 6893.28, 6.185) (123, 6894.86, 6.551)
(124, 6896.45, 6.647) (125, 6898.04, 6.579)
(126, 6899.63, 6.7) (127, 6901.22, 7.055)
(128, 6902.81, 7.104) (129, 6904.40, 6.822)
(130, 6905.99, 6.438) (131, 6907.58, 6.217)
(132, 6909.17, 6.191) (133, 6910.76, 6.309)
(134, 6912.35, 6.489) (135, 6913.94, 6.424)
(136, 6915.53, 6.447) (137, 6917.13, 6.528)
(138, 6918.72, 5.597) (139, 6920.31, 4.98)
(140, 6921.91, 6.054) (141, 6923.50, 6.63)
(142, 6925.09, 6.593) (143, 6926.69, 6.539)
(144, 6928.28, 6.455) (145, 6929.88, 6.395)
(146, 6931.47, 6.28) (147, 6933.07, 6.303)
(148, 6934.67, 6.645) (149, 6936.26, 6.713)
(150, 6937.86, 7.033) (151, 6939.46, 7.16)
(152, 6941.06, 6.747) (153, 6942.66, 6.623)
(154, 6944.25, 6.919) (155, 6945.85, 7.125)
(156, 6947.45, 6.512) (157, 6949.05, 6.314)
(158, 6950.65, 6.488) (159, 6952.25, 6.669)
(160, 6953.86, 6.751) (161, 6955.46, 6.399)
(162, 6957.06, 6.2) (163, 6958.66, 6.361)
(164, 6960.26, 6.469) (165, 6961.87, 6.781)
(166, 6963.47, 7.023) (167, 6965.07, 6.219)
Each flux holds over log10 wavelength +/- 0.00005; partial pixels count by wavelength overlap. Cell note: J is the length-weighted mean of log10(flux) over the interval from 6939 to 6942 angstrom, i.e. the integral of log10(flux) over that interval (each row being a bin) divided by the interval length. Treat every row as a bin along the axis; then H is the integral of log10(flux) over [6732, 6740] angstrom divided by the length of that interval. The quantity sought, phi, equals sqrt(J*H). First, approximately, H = 0.835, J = 0.84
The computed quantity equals 0.837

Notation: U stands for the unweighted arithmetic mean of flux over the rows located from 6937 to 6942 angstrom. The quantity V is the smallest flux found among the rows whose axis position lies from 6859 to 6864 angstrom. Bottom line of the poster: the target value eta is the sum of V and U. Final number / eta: 13.2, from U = 6.98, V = 6.253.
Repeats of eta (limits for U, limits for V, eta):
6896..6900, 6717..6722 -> 13.8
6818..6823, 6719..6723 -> 14.0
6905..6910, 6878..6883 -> 12.8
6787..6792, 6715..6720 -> 13.9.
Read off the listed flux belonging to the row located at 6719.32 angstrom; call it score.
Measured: 7.418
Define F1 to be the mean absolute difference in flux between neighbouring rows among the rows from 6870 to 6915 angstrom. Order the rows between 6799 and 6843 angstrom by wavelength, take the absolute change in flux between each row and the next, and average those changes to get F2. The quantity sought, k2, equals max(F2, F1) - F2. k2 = 0.00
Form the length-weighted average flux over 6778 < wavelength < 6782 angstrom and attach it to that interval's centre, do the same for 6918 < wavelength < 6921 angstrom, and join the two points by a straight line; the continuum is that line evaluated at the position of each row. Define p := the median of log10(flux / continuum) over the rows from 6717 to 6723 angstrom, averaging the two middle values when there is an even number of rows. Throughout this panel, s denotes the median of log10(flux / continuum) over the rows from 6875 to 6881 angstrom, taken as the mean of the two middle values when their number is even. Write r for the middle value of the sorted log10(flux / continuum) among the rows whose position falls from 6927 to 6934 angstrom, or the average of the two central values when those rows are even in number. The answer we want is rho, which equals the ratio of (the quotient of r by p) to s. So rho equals -137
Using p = -0.006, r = 0.09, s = 0.11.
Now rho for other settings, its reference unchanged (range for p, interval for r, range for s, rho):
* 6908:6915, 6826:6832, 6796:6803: 23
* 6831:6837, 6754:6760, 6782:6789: 42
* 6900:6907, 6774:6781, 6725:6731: -3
